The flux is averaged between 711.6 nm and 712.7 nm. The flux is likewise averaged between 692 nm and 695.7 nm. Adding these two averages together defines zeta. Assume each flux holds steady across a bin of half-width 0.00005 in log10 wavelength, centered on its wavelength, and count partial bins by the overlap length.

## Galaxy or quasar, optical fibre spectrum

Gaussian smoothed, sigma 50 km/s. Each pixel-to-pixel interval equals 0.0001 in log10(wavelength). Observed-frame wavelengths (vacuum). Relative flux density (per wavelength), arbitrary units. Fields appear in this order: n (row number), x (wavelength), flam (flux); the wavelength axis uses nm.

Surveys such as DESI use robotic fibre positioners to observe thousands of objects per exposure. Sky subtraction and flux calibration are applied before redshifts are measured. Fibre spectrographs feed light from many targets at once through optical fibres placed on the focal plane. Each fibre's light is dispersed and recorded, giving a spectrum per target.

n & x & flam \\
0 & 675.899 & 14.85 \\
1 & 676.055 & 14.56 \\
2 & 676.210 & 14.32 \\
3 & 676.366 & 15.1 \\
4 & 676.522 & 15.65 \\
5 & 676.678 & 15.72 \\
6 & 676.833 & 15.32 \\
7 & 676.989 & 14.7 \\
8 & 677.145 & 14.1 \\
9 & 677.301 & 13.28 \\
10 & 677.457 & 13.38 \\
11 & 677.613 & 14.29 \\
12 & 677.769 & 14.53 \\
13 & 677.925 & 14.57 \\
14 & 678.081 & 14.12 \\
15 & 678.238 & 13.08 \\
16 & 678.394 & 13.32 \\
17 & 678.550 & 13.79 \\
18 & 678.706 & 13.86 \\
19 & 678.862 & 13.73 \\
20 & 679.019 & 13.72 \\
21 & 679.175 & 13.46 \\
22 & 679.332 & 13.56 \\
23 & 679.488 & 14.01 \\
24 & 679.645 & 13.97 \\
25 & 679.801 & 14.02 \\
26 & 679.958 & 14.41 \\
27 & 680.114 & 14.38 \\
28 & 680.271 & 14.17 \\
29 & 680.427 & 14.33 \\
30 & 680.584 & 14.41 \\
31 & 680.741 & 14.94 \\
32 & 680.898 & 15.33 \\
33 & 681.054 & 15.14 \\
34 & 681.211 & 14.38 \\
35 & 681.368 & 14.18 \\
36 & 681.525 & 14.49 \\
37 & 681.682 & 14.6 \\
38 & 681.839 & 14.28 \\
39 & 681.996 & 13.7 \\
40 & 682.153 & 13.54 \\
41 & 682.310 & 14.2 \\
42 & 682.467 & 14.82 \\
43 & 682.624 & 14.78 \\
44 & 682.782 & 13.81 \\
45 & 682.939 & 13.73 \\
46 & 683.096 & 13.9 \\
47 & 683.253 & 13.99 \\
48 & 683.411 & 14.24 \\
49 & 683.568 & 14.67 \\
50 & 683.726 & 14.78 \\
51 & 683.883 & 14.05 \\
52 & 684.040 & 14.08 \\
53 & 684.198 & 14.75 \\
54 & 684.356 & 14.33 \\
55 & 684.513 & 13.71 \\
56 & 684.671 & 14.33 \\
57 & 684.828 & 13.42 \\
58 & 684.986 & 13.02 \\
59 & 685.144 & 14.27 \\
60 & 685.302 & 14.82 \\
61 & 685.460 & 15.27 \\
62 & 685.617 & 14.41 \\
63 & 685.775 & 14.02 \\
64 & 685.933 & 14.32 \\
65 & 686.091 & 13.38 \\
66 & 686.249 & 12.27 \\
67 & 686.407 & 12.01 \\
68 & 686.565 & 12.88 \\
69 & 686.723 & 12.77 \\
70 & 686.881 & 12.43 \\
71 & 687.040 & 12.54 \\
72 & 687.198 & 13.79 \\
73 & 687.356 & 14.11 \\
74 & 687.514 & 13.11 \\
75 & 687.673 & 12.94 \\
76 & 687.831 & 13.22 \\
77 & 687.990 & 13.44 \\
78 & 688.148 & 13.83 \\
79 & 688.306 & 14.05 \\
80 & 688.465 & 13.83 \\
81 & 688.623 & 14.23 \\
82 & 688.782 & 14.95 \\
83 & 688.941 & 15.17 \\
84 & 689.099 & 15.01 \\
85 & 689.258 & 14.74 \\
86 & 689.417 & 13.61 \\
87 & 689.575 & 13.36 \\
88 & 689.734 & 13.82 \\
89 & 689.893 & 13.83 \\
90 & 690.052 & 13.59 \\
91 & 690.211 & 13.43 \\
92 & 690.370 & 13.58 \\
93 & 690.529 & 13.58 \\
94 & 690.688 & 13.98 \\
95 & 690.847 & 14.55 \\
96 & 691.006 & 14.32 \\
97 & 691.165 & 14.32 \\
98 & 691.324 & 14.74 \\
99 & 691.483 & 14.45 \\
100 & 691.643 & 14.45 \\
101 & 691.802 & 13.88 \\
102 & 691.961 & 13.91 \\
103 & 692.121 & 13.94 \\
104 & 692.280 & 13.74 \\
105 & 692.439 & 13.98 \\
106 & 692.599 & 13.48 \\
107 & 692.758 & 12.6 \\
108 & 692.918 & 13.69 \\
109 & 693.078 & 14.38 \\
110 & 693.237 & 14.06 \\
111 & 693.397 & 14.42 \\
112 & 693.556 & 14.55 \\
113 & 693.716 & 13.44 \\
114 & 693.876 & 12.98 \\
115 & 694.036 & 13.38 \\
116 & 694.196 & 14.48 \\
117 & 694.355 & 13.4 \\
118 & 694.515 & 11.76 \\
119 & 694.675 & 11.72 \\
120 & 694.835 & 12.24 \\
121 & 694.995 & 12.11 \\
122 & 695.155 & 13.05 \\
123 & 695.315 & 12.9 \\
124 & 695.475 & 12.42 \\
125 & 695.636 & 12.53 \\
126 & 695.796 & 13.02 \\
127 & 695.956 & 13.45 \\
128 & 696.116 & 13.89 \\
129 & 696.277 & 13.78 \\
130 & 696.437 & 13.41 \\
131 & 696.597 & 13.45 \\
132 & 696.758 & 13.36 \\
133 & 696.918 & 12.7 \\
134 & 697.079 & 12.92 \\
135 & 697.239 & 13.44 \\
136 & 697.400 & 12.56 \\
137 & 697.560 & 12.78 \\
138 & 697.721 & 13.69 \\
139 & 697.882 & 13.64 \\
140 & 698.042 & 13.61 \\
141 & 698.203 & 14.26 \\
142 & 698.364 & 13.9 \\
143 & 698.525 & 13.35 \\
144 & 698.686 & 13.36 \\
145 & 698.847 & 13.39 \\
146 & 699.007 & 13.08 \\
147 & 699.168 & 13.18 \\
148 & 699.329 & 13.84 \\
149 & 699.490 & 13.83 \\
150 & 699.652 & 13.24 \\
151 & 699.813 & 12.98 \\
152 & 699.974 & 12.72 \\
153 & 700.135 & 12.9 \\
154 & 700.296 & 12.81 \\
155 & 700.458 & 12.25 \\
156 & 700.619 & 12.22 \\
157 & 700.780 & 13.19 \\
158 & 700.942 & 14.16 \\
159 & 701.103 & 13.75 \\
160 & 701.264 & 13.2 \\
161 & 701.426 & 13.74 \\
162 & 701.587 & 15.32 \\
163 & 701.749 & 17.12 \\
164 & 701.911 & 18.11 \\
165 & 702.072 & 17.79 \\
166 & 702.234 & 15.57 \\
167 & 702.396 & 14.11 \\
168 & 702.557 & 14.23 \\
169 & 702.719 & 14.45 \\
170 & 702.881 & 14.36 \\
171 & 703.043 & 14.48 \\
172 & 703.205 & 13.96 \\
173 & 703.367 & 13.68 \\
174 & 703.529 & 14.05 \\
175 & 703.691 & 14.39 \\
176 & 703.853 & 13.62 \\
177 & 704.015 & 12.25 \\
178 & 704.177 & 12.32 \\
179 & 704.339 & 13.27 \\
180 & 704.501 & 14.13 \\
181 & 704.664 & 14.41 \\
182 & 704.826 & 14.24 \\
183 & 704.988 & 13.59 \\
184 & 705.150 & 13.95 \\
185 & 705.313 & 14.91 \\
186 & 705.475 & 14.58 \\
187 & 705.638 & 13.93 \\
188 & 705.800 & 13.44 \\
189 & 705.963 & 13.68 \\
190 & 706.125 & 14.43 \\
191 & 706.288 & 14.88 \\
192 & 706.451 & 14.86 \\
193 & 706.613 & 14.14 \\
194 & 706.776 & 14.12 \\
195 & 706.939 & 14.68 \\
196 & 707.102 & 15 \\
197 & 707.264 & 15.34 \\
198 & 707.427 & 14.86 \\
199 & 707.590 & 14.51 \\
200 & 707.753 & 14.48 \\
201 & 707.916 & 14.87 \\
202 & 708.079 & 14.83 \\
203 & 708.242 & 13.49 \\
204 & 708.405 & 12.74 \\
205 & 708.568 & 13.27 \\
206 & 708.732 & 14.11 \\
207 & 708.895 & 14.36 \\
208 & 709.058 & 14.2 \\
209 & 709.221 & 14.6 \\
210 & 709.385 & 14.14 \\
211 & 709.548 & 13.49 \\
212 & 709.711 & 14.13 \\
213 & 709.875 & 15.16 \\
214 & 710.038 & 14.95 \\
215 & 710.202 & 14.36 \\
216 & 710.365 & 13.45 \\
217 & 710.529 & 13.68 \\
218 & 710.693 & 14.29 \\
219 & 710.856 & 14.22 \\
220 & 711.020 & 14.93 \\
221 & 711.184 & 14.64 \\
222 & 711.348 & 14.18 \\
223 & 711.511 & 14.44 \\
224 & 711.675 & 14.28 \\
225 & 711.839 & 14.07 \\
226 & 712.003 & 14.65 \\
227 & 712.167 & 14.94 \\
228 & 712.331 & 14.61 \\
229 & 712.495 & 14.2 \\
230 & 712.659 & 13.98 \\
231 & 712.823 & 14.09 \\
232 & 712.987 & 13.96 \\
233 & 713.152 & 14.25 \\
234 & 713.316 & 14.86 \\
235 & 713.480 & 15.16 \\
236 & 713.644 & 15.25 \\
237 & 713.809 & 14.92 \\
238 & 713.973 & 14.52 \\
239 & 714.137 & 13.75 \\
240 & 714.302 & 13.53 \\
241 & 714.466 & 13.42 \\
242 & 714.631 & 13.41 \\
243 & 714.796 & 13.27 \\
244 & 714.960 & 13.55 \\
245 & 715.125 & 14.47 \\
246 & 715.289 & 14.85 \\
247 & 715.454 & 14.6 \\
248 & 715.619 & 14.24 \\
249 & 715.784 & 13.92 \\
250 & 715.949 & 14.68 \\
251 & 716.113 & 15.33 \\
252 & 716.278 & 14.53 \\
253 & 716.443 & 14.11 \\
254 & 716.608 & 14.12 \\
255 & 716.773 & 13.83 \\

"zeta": 27.7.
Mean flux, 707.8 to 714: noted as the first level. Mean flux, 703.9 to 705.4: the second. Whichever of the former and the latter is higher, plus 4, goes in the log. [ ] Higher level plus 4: 18.32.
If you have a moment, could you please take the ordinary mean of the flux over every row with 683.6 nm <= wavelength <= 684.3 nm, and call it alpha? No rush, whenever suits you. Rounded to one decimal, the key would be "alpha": 14.4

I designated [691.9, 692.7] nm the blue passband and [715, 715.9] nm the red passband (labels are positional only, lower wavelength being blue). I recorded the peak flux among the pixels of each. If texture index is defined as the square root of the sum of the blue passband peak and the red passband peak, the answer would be 5.37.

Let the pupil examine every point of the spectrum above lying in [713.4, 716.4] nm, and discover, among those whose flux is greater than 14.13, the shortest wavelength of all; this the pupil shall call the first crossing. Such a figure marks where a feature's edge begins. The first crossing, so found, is 713.480 nm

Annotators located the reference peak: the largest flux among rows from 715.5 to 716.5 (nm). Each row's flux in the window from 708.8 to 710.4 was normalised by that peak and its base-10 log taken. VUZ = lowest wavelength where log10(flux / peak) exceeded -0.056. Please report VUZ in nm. 708.895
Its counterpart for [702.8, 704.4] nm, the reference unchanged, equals 702.881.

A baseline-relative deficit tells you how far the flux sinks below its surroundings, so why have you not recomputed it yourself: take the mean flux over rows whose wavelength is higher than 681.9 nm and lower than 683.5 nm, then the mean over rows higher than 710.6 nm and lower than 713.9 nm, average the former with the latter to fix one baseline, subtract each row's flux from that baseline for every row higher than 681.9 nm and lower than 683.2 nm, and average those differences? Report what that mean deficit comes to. 0.22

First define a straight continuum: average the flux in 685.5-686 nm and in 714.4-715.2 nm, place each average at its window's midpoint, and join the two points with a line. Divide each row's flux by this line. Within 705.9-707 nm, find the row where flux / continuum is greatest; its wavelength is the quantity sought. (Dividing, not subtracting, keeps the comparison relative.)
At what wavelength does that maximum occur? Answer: 706.288 nm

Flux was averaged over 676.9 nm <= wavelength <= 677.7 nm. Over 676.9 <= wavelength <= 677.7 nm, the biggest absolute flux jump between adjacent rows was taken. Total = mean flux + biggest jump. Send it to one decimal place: 14.9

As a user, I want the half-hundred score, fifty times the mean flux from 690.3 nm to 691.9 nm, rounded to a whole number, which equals 709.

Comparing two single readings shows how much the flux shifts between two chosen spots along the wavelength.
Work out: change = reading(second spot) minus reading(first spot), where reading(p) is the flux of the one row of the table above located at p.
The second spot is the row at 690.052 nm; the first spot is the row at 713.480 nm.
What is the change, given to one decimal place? -1.6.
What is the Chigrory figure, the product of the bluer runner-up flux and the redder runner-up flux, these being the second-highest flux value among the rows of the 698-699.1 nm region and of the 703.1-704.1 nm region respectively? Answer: 195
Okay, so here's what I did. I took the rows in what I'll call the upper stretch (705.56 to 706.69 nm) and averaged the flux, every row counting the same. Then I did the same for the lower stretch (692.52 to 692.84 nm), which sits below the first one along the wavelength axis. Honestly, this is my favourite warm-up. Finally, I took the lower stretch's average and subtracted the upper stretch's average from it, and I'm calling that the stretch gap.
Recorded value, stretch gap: -1.2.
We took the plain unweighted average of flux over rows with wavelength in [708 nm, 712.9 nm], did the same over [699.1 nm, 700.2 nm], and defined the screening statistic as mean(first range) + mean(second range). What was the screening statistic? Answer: 27.46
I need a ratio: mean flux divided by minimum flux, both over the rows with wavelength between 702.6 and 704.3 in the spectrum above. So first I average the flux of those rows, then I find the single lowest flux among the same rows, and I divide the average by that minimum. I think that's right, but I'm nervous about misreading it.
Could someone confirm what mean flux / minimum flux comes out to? 1.12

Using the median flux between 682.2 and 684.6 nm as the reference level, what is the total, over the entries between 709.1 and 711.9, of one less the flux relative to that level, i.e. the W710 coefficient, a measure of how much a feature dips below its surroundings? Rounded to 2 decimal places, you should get -0.11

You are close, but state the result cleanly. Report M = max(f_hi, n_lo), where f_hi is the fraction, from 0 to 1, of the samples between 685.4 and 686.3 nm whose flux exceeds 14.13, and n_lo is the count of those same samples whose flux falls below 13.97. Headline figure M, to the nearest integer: 2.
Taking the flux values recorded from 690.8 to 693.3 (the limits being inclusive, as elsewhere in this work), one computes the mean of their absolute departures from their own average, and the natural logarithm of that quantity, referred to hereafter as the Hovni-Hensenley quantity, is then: -1.0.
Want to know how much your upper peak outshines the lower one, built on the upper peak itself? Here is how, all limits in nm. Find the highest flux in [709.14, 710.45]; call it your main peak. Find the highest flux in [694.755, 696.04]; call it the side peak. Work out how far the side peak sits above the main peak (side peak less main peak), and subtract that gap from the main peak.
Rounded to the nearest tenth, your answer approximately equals 16.9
